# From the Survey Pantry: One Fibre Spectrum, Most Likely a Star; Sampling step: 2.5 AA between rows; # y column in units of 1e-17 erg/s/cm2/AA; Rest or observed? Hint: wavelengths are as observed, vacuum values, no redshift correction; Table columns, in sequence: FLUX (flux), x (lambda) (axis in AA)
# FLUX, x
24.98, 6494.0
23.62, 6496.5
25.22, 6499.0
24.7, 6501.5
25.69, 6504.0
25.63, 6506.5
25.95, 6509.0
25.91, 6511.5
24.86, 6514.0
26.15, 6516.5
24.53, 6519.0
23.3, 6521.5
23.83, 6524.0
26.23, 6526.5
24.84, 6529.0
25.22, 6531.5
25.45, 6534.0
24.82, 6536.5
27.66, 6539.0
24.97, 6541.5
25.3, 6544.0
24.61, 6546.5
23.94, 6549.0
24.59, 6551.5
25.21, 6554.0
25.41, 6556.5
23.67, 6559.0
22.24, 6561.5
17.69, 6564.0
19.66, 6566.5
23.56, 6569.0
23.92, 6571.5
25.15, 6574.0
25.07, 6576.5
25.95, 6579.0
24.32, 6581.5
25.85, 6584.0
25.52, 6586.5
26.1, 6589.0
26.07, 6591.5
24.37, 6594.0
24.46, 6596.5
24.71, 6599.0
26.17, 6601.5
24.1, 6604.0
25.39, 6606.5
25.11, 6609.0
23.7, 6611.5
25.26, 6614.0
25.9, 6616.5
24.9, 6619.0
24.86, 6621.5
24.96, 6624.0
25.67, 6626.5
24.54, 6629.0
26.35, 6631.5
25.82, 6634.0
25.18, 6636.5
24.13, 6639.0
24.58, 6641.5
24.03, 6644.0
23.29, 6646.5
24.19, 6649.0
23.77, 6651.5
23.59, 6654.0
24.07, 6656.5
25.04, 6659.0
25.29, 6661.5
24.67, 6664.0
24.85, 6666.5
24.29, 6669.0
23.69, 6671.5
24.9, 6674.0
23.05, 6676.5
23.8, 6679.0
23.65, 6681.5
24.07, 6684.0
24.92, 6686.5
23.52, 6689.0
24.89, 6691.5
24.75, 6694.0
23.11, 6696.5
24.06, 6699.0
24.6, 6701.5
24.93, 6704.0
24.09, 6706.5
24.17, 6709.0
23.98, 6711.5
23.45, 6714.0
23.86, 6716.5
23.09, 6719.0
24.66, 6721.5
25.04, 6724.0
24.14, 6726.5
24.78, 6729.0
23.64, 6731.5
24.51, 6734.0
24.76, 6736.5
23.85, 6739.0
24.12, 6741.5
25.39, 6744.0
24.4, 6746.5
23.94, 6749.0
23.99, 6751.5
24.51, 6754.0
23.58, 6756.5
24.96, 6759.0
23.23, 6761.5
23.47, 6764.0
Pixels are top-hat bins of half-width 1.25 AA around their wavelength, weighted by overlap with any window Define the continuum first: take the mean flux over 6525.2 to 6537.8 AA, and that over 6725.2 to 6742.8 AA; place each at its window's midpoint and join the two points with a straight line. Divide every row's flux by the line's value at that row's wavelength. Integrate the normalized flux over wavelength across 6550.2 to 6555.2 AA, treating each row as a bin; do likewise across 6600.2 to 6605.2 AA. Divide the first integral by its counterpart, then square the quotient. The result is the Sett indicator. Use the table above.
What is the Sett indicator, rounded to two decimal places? 0.96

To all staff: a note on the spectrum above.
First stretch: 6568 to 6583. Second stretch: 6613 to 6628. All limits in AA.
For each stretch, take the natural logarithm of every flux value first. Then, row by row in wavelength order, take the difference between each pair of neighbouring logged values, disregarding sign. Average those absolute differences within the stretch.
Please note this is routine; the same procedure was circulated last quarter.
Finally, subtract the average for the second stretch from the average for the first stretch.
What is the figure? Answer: 0.014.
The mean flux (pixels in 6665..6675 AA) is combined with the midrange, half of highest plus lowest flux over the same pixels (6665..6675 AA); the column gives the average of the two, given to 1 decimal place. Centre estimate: 24.4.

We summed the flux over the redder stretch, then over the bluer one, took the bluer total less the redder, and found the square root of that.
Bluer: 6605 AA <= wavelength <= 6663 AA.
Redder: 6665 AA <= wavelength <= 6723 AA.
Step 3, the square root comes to 3.9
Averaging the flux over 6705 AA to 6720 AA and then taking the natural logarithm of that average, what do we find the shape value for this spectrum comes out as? 3.17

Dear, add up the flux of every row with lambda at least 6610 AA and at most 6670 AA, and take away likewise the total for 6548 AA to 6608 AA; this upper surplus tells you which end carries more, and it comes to 9.8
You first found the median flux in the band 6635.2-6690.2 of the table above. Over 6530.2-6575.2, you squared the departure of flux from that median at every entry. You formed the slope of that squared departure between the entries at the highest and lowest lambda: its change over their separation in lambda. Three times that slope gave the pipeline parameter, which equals -0.011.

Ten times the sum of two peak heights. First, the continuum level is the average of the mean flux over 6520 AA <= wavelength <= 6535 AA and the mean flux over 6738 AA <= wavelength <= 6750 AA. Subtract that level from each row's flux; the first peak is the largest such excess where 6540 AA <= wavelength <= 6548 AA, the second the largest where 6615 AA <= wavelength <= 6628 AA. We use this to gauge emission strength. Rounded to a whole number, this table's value 20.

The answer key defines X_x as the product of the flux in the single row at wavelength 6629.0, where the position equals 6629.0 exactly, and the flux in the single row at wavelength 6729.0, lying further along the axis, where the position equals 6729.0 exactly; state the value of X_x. 608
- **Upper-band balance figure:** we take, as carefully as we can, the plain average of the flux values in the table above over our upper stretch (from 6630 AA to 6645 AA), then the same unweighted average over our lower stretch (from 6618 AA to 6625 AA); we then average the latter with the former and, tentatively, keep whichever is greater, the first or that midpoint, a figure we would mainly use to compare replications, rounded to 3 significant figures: 25.0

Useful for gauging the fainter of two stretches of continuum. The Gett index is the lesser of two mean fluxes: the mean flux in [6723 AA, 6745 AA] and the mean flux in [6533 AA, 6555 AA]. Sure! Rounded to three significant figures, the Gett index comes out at 24.5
